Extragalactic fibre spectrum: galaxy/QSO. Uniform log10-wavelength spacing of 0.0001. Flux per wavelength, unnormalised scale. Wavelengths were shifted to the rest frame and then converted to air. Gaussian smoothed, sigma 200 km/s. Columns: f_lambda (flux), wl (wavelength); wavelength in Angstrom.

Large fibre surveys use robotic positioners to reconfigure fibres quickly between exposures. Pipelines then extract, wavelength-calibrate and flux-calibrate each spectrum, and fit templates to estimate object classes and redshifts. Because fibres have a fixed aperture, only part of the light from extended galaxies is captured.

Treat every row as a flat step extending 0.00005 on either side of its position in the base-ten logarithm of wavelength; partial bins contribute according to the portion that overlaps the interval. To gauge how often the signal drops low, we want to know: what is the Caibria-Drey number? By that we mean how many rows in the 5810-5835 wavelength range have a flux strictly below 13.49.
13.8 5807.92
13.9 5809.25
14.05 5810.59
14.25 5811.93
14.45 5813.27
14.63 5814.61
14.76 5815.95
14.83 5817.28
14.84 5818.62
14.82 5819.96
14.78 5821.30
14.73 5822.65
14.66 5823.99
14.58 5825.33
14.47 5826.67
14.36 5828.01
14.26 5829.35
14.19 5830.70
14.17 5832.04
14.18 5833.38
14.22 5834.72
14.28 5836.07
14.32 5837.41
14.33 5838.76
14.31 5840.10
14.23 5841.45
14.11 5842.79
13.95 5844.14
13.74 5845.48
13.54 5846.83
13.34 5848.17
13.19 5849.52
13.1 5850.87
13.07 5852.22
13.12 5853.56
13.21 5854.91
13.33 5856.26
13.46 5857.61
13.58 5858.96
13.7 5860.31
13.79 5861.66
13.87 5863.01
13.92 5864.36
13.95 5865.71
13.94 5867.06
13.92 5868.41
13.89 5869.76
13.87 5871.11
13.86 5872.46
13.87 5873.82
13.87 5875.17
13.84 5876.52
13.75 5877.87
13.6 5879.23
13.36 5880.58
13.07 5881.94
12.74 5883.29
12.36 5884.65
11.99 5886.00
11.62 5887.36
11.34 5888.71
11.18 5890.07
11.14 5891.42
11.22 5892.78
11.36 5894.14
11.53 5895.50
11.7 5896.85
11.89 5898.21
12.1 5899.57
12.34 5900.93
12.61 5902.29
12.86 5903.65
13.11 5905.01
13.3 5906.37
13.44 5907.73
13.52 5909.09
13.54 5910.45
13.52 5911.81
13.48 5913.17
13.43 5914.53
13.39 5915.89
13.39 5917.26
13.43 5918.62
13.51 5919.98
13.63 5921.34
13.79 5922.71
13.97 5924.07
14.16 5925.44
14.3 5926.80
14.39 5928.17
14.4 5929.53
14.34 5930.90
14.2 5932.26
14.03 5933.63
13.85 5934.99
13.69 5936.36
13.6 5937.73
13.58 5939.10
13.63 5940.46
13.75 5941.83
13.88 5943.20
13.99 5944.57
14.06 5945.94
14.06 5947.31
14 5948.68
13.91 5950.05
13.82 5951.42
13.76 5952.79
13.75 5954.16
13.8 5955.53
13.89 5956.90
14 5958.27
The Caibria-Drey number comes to 0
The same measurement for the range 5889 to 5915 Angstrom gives 16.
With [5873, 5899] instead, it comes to 14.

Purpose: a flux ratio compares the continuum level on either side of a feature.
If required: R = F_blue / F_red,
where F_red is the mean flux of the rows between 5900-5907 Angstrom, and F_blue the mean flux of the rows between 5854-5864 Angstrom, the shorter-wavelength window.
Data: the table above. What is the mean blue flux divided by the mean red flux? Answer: 1.06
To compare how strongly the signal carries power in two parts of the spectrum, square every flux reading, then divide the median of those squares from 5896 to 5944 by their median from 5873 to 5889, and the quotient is 1.05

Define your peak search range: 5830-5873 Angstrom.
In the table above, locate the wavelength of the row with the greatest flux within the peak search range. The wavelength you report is 5838.76 Angstrom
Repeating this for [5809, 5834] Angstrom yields 5818.62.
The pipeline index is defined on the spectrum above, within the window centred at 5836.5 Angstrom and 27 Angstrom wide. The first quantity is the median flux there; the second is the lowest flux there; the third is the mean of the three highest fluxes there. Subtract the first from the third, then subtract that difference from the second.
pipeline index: 12.8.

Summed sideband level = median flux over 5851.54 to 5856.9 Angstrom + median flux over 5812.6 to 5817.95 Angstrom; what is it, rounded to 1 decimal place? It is 27.9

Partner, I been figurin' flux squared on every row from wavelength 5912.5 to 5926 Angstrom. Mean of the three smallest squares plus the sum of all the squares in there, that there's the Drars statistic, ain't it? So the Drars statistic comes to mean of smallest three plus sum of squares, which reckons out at 2035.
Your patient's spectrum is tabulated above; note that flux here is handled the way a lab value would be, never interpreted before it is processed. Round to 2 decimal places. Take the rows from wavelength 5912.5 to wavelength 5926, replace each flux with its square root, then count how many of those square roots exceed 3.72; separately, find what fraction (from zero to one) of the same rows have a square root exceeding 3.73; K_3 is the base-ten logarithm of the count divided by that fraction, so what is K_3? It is 1.00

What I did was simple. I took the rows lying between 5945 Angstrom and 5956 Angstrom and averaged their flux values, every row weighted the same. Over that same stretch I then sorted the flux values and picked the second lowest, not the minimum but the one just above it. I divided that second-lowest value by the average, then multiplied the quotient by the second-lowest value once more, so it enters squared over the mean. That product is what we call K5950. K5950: 13.6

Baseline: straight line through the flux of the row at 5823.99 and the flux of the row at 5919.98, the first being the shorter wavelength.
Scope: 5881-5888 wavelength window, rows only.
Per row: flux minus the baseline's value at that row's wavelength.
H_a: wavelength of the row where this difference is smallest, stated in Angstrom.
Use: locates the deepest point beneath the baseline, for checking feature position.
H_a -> 5887.36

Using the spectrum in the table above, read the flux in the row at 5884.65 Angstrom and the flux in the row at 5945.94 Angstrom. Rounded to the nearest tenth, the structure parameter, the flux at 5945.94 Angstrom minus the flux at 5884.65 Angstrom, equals 1.7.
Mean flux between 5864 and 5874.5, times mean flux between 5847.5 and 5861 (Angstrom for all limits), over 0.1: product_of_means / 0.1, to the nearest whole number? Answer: 1850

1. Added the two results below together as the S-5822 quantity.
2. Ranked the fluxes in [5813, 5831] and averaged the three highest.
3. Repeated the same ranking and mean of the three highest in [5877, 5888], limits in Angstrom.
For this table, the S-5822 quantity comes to 28.4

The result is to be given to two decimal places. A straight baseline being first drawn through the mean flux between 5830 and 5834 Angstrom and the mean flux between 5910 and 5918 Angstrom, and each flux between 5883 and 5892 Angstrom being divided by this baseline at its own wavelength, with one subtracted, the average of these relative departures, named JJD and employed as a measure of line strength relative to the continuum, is -0.14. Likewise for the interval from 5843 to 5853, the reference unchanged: -0.04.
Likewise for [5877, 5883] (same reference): -0.02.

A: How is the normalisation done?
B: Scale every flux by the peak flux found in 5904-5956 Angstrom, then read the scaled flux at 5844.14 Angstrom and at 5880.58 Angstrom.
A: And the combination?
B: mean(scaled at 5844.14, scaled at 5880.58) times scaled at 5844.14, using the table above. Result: 0.92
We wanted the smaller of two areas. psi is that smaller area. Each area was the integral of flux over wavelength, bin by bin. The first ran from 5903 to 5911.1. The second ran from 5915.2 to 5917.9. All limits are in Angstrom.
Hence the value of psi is 36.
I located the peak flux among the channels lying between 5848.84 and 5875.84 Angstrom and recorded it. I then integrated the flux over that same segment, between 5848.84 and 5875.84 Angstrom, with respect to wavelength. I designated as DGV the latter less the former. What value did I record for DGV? 354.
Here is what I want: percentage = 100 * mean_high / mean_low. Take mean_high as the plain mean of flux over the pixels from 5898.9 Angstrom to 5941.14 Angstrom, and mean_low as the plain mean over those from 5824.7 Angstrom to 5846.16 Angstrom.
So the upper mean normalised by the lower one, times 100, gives 95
